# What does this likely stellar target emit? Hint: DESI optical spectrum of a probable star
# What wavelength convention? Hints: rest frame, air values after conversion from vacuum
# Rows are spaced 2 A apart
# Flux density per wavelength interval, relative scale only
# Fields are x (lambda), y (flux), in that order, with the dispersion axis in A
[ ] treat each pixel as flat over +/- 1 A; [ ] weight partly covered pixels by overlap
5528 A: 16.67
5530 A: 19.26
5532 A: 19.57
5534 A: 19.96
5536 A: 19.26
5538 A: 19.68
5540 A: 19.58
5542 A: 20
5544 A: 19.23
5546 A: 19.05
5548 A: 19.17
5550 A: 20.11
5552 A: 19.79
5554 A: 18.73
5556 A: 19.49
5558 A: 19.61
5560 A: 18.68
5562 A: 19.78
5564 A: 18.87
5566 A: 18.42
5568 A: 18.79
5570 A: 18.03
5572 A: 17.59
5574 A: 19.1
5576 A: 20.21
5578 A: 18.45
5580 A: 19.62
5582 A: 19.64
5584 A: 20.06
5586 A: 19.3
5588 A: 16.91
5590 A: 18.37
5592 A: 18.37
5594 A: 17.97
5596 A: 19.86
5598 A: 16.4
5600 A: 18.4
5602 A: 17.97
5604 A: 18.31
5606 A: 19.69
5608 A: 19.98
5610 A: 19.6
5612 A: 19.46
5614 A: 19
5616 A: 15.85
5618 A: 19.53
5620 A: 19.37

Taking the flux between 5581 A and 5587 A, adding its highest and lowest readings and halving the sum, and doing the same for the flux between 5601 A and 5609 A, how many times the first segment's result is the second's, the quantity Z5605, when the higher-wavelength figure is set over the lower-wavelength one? 0.96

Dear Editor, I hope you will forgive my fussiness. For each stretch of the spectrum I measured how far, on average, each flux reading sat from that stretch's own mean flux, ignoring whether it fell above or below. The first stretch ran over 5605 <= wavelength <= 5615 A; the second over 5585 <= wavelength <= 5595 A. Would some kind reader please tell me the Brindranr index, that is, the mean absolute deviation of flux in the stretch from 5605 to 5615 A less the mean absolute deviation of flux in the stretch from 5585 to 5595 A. -0.34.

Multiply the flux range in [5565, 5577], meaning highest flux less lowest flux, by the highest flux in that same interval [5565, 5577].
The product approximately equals 53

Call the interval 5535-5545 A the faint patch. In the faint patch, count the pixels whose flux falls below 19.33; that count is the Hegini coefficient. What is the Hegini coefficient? 2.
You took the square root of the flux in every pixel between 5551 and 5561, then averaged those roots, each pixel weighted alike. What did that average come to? 4.39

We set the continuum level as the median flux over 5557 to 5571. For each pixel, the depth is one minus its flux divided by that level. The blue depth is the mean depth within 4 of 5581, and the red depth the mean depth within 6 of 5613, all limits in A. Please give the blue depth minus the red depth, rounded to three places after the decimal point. -0.029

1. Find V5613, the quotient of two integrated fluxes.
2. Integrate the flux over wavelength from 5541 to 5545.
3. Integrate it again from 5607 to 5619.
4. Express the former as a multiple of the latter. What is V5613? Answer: 0.3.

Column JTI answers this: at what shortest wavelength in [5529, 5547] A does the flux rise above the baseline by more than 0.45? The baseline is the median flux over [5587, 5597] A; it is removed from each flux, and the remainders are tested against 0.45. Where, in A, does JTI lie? 5530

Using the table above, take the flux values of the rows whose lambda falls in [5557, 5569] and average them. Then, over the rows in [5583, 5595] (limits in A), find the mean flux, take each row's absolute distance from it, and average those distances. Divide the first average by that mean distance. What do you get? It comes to 24.1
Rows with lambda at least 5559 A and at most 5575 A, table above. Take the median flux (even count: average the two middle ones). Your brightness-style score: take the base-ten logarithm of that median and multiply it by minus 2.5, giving -3.18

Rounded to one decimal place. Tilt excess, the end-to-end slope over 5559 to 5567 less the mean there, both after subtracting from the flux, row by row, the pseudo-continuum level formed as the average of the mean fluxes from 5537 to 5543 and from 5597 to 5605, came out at -0.2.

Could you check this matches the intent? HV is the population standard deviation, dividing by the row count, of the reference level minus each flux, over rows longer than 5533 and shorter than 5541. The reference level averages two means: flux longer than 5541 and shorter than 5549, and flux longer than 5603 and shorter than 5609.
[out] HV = 0.3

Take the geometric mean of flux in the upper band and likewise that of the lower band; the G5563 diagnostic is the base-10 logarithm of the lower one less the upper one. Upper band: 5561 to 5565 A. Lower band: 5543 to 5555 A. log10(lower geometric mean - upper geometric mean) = -1.7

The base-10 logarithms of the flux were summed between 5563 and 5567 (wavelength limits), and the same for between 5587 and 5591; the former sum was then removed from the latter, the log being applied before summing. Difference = -0.05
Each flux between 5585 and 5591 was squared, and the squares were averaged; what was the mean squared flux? 332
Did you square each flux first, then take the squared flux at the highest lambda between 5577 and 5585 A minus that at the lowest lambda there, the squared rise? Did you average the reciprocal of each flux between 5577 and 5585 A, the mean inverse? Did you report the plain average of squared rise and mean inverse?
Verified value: 31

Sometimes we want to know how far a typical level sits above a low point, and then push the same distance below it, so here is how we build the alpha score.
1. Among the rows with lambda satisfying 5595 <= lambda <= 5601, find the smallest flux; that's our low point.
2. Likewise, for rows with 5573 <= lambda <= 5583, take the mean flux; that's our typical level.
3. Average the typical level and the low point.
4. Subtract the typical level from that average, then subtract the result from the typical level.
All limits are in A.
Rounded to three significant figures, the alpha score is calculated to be 20.9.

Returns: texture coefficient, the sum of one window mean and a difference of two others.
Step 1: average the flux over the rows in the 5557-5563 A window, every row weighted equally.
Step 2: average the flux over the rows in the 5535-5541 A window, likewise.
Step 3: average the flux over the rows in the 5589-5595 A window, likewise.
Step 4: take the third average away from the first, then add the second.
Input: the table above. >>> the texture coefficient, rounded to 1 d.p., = 20.6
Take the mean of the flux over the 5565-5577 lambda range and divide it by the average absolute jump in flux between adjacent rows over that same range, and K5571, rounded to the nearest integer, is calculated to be 22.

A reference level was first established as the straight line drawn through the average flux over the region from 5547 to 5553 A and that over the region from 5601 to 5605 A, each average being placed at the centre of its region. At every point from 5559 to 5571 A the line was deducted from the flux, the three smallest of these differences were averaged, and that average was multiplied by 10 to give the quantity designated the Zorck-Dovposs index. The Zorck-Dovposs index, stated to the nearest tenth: -8.6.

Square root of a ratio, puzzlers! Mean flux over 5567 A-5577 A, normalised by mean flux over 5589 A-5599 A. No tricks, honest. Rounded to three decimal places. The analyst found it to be 1.015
